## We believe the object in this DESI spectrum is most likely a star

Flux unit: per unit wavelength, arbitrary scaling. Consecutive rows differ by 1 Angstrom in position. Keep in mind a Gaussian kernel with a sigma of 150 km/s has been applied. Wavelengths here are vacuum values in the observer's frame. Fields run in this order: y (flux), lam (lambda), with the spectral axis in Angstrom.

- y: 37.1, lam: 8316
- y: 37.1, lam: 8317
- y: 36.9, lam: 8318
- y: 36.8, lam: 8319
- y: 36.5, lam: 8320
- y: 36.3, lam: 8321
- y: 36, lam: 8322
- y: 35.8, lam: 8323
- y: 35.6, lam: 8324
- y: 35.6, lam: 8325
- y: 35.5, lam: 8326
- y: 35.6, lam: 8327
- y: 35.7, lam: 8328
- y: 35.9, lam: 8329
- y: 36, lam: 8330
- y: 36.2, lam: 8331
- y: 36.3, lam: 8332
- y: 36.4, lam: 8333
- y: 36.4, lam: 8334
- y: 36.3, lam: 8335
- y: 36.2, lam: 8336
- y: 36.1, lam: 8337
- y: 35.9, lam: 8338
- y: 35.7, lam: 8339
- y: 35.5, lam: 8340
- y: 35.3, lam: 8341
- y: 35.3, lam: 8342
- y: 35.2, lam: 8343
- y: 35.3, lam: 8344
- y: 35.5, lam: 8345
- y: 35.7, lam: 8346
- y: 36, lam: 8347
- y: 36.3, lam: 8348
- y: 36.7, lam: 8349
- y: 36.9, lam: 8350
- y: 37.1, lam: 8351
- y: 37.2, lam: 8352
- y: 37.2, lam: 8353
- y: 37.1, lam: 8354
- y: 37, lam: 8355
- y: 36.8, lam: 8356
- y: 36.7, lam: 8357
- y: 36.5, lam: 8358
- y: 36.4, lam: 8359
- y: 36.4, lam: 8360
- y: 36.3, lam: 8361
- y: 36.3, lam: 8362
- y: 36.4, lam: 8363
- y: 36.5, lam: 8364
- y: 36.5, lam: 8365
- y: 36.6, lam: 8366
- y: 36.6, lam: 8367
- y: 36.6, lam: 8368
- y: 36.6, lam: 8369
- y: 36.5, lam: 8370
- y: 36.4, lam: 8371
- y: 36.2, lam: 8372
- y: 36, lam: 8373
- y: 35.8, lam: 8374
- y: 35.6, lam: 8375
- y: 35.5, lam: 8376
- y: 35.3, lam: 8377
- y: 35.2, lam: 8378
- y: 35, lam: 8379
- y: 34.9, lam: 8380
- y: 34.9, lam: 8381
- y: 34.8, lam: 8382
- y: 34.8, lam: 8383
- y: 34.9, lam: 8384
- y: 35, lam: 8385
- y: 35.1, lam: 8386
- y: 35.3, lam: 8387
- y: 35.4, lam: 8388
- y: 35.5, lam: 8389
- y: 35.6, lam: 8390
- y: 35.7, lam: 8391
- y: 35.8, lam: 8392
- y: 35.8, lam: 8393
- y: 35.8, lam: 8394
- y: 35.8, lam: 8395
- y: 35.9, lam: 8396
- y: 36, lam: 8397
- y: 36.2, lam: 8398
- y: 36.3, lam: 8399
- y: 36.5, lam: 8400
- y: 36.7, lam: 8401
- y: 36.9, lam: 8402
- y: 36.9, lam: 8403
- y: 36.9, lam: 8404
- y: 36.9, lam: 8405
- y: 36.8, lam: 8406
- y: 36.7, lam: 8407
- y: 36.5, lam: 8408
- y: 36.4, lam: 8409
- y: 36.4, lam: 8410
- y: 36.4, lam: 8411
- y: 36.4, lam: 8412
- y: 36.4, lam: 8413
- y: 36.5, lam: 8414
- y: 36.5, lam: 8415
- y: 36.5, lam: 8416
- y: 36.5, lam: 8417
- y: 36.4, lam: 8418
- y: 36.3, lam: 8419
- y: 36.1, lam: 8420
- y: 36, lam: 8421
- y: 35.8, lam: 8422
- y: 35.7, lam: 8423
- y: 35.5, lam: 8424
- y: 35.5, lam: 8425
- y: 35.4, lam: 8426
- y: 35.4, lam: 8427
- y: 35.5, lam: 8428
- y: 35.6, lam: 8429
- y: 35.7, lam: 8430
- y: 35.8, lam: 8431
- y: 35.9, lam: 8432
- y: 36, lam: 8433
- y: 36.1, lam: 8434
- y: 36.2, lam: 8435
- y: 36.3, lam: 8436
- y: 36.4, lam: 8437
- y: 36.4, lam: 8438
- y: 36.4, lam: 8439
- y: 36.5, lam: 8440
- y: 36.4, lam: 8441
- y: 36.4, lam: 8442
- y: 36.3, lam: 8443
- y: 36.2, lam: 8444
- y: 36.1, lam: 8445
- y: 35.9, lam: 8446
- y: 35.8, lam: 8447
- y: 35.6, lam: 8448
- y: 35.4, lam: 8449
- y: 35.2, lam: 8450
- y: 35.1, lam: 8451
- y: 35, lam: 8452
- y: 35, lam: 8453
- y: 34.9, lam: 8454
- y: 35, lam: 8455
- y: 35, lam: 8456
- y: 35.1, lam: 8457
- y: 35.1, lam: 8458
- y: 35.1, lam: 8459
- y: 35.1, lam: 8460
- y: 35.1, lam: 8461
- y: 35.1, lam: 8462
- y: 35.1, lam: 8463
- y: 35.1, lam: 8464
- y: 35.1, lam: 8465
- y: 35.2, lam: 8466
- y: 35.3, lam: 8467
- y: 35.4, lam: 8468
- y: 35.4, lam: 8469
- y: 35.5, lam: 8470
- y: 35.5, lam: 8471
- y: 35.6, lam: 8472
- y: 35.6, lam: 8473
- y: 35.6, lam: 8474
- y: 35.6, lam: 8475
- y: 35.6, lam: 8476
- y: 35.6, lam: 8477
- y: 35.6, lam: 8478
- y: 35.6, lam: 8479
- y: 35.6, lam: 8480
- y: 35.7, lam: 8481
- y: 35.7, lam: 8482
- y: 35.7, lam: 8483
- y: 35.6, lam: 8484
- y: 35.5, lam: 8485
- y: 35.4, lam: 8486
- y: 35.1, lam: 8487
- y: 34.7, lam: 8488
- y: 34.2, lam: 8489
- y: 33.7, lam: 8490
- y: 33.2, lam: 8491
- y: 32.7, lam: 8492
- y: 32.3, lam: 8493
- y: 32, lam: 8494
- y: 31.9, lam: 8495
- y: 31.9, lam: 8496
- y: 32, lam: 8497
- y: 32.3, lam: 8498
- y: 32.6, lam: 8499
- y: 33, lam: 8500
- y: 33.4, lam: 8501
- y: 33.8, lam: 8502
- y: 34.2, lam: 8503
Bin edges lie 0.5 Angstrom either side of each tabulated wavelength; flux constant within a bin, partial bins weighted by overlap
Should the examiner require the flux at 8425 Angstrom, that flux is 35.5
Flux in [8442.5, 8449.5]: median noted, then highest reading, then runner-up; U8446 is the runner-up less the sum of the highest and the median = -36.0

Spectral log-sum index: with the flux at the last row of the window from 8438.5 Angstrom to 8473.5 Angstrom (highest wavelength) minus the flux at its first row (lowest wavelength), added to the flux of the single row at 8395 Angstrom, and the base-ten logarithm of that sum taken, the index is 1.544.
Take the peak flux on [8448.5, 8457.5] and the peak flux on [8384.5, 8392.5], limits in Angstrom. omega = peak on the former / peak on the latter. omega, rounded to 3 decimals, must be 0.989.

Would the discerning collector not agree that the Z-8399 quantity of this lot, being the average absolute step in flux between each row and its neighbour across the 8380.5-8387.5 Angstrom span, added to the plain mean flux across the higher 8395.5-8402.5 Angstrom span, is 36.5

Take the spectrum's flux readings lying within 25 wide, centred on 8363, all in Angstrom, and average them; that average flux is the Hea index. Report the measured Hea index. 36.5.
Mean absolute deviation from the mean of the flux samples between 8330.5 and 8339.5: 0.18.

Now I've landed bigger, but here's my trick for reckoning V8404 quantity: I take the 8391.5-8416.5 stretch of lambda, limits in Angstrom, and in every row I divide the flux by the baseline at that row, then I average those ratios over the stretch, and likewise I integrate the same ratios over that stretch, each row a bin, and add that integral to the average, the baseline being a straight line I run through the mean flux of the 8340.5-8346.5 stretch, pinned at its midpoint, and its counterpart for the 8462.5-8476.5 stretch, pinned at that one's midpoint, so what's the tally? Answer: 27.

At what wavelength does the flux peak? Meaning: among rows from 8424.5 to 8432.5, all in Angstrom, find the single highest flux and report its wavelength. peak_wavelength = 8432 Angstrom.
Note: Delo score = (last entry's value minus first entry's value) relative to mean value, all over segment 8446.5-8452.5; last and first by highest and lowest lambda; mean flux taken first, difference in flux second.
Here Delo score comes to -0.023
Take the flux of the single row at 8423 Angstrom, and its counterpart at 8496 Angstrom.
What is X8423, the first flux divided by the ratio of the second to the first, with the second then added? 71.9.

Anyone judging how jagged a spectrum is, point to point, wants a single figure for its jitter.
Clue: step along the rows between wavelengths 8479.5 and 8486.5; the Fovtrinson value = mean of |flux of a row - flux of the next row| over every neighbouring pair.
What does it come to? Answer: 0.07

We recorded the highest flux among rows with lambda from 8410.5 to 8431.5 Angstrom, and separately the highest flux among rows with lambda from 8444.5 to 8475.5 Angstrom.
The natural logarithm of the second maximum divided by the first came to -0.011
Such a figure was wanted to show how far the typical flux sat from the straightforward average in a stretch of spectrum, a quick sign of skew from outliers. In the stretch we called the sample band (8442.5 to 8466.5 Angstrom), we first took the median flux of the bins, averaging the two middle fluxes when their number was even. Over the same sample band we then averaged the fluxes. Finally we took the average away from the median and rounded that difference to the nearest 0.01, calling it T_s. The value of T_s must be -0.22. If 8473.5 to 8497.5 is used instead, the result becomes 1.01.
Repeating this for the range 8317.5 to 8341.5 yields -0.02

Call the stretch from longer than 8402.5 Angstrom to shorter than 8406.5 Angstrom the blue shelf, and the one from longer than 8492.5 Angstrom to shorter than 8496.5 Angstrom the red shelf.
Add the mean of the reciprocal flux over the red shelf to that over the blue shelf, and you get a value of 0.0583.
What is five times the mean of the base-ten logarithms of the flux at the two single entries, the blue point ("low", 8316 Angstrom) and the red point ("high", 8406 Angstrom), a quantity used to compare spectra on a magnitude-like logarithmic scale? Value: 7.84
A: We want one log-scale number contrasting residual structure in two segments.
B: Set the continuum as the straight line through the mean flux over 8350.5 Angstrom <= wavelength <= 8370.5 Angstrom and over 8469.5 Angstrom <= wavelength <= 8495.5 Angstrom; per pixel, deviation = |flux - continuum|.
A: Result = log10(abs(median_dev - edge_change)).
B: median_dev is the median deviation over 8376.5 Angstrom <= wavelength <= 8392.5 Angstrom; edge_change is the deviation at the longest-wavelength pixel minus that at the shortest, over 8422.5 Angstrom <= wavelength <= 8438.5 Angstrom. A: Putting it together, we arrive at -0.56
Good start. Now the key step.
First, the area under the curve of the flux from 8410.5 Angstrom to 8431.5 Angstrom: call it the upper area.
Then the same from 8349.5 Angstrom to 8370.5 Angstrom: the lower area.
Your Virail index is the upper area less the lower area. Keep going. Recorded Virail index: -14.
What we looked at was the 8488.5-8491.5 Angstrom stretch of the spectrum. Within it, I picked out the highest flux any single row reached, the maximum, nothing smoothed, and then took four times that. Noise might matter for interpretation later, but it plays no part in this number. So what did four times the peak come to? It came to 137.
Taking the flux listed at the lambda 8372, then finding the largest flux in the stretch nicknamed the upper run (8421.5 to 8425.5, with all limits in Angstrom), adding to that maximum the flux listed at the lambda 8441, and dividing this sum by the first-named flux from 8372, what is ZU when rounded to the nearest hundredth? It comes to 1.99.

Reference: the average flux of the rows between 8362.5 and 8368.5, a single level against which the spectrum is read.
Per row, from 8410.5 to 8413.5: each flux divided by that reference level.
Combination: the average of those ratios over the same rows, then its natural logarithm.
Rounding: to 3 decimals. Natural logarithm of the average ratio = -0.004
